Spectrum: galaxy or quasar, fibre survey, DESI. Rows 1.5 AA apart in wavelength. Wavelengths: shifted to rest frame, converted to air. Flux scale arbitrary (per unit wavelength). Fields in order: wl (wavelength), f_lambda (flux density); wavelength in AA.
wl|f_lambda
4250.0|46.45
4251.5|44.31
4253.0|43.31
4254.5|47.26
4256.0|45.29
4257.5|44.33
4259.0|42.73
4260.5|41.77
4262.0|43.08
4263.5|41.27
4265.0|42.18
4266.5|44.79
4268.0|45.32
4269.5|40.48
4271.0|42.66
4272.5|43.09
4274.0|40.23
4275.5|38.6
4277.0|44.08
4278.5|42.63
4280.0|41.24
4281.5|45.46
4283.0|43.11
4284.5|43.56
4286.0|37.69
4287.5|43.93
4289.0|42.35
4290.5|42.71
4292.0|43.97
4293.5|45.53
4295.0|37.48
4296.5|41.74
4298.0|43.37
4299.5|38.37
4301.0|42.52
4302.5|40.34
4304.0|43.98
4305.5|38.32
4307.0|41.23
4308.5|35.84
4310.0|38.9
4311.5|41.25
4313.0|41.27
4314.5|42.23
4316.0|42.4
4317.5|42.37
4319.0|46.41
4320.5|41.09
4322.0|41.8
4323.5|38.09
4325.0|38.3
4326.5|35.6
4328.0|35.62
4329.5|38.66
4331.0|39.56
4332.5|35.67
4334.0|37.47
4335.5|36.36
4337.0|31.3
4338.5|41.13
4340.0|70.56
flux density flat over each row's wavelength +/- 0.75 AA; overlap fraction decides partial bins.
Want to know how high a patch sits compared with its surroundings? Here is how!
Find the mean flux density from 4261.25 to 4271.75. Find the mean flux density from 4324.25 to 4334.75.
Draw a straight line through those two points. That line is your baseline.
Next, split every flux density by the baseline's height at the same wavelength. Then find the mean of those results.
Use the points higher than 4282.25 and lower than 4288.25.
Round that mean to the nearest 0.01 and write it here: 1.02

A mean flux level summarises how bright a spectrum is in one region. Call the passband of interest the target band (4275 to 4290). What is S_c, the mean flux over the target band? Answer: 42.3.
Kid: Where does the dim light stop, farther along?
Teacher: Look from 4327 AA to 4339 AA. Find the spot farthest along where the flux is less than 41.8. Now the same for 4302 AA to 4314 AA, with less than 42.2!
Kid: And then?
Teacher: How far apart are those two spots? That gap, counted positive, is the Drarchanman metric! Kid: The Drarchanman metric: 25.5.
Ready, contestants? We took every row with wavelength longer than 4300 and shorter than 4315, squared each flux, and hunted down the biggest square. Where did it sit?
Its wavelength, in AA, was 4304.0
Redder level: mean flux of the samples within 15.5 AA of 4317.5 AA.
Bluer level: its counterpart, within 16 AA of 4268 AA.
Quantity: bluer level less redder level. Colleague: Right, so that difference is 3.0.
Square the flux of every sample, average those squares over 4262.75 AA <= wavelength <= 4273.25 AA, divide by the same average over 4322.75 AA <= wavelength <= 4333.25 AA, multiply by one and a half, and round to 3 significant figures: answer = 1.97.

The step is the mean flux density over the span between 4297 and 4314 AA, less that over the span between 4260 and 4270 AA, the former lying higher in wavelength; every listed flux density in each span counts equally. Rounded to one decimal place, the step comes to -2.2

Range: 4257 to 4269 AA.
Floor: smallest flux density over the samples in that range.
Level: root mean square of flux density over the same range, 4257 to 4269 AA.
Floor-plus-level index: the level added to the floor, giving 84.5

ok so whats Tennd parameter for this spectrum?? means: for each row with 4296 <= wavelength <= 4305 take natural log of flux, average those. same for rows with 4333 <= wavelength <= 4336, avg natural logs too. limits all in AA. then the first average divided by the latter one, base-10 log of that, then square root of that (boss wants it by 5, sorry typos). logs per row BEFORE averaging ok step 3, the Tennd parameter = 0.120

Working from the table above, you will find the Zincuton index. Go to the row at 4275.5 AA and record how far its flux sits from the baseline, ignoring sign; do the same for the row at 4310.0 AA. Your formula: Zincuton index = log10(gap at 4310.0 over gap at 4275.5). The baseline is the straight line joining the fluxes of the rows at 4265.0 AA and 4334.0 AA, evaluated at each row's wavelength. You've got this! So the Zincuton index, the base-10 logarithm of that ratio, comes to -1.14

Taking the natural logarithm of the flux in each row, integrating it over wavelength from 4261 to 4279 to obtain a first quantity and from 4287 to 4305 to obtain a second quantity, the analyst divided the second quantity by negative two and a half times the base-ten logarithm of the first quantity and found -14.7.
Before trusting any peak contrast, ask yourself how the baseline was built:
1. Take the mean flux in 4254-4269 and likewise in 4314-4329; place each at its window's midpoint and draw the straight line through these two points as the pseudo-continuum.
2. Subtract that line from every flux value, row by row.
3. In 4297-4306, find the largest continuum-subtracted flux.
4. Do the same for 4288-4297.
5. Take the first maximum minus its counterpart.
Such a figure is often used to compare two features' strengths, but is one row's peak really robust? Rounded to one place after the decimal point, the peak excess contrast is -1.0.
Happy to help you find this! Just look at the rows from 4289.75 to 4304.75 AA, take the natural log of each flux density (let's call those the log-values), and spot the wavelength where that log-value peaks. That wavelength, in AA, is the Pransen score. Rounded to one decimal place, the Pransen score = 4293.5 AA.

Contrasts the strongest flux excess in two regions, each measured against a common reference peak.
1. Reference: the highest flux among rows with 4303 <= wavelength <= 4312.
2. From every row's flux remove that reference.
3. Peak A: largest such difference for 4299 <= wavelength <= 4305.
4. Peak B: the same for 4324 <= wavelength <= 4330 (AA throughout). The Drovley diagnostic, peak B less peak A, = -5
